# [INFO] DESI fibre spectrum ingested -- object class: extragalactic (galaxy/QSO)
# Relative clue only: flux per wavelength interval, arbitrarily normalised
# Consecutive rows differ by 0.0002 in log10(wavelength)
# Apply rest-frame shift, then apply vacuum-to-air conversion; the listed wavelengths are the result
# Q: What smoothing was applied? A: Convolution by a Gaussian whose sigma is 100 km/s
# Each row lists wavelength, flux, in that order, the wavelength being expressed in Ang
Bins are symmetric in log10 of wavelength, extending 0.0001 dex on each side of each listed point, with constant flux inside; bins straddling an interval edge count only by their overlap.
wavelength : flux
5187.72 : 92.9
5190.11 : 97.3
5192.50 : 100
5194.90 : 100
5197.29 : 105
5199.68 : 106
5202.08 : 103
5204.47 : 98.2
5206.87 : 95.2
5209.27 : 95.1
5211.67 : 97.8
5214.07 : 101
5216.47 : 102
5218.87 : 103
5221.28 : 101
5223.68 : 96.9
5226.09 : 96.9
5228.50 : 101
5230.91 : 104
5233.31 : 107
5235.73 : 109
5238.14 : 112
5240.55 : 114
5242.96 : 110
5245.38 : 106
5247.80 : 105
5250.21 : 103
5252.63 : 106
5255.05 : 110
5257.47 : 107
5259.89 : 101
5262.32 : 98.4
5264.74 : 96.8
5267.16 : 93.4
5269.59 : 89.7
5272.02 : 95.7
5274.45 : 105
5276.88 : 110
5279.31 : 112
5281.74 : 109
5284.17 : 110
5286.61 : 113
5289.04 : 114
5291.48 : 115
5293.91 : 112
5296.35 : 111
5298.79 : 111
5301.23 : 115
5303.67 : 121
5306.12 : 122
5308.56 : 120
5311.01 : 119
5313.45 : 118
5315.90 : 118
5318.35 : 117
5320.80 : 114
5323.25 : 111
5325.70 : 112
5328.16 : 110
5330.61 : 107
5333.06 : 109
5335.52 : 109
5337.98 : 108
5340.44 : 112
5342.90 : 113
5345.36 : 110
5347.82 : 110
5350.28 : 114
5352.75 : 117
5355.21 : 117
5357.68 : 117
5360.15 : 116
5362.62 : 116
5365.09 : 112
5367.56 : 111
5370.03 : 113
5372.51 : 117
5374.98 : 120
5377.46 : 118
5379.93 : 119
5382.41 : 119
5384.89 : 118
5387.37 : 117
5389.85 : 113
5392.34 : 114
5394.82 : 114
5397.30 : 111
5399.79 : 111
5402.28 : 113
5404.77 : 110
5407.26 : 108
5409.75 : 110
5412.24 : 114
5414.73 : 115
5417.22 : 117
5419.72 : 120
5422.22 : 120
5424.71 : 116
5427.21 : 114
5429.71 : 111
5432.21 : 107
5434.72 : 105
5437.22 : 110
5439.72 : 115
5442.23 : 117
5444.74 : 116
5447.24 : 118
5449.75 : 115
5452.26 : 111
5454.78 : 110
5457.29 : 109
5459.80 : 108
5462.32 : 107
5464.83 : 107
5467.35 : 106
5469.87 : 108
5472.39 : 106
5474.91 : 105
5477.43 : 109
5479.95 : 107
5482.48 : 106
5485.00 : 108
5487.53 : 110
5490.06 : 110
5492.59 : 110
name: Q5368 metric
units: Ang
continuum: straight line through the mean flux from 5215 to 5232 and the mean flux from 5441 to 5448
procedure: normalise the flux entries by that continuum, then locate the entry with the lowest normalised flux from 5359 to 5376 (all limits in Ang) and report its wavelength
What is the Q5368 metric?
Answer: 5367.56 Ang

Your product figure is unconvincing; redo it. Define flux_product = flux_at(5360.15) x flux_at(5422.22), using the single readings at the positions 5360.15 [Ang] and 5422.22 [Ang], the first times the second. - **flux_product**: 13920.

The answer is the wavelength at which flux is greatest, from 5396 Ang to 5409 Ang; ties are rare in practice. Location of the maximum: 5402.28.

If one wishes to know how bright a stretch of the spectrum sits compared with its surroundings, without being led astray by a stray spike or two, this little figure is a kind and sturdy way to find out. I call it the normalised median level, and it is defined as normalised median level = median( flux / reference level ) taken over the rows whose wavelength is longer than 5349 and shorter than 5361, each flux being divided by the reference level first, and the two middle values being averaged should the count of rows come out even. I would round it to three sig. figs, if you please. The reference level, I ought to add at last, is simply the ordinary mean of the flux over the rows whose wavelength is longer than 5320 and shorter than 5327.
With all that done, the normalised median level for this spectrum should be 1.04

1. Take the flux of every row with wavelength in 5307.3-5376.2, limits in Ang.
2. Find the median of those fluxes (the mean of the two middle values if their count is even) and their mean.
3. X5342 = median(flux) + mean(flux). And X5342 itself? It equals 227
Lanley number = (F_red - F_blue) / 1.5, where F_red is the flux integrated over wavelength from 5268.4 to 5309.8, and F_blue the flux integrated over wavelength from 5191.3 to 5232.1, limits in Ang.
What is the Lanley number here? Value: 332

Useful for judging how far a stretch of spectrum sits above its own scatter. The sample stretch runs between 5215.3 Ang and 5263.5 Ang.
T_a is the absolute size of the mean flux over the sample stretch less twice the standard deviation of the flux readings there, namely 95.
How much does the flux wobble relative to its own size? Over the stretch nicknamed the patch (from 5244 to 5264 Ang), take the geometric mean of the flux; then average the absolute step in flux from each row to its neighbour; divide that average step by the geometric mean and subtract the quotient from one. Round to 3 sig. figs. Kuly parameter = 0.970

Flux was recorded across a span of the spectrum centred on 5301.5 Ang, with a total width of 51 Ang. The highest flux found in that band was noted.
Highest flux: 122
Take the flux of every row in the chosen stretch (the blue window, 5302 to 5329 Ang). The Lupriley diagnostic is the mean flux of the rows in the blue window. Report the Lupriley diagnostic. 117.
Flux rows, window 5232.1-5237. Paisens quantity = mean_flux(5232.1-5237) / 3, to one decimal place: 36.0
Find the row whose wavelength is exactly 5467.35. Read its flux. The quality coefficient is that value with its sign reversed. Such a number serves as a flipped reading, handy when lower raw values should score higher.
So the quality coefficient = -106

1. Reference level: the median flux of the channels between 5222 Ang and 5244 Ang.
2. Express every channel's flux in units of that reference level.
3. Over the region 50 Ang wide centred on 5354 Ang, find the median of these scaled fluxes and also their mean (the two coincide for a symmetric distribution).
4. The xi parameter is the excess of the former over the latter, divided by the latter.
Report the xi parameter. -0.003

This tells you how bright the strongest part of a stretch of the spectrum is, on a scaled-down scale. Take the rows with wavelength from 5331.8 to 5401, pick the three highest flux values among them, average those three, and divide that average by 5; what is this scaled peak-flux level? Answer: 23.9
